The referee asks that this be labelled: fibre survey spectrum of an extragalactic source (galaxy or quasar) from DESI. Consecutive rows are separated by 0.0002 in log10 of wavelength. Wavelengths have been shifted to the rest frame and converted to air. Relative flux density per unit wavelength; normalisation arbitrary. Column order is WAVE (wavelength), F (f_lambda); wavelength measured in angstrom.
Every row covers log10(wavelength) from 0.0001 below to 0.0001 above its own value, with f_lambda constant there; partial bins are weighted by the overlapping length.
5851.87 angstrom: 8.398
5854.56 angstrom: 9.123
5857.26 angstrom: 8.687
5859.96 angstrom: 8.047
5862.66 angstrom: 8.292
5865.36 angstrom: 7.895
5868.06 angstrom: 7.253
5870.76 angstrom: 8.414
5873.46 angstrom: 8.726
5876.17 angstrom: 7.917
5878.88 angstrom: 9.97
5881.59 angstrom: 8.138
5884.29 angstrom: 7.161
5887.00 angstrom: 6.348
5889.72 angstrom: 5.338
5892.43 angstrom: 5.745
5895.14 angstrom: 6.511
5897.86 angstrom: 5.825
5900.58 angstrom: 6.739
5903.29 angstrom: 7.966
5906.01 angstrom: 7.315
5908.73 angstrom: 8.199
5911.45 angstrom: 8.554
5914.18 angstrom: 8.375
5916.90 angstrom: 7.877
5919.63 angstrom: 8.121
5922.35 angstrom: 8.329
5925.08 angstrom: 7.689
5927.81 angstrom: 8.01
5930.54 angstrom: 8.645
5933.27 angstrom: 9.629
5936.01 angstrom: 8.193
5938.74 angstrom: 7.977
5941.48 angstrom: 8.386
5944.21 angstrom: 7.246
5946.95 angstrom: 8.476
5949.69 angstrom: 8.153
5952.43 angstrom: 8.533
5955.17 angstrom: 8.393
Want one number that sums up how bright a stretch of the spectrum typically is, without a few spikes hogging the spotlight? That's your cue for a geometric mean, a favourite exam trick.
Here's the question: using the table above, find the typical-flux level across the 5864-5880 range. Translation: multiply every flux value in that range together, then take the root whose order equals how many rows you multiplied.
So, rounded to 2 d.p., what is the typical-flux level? 8.32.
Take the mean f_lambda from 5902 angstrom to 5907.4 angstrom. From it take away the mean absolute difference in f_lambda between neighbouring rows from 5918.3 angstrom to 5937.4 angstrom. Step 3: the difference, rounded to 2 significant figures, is 6.9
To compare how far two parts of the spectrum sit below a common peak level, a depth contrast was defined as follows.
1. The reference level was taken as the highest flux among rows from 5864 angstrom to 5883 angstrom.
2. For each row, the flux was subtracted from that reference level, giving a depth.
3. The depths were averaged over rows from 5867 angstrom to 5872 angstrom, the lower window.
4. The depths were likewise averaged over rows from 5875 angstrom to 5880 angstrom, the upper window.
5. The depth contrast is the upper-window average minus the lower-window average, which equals -1.1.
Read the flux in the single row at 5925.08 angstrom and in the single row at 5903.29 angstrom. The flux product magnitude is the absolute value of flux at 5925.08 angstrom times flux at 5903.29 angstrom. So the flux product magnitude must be 61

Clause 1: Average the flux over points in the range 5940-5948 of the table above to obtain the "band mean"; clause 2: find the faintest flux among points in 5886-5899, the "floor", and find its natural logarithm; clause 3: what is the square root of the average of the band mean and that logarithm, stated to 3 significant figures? 2.20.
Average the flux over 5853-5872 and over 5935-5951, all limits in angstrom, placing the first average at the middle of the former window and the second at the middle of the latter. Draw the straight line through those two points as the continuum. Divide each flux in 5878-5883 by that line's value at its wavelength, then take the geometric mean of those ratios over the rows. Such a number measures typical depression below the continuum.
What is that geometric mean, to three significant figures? 1.10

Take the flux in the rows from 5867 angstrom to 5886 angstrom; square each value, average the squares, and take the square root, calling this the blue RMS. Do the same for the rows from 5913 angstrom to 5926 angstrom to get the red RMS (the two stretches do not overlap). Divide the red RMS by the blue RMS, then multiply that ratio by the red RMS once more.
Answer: 7.9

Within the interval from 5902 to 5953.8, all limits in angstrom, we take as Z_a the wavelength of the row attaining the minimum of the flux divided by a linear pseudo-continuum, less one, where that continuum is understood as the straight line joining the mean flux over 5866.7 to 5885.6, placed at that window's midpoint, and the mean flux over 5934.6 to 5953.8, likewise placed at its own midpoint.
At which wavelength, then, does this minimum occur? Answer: 5944.21 angstrom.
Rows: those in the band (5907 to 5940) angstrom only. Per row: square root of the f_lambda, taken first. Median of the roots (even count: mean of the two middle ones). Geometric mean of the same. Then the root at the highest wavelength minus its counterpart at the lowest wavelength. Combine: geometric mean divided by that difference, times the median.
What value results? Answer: -211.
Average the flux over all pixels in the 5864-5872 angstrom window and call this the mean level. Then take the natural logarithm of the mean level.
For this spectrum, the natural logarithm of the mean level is 2.061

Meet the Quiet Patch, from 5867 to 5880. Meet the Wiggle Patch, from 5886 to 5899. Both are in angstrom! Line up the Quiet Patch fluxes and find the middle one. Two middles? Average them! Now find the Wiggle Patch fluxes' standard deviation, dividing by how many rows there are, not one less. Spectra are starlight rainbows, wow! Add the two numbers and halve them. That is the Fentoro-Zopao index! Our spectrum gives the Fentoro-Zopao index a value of 4.42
